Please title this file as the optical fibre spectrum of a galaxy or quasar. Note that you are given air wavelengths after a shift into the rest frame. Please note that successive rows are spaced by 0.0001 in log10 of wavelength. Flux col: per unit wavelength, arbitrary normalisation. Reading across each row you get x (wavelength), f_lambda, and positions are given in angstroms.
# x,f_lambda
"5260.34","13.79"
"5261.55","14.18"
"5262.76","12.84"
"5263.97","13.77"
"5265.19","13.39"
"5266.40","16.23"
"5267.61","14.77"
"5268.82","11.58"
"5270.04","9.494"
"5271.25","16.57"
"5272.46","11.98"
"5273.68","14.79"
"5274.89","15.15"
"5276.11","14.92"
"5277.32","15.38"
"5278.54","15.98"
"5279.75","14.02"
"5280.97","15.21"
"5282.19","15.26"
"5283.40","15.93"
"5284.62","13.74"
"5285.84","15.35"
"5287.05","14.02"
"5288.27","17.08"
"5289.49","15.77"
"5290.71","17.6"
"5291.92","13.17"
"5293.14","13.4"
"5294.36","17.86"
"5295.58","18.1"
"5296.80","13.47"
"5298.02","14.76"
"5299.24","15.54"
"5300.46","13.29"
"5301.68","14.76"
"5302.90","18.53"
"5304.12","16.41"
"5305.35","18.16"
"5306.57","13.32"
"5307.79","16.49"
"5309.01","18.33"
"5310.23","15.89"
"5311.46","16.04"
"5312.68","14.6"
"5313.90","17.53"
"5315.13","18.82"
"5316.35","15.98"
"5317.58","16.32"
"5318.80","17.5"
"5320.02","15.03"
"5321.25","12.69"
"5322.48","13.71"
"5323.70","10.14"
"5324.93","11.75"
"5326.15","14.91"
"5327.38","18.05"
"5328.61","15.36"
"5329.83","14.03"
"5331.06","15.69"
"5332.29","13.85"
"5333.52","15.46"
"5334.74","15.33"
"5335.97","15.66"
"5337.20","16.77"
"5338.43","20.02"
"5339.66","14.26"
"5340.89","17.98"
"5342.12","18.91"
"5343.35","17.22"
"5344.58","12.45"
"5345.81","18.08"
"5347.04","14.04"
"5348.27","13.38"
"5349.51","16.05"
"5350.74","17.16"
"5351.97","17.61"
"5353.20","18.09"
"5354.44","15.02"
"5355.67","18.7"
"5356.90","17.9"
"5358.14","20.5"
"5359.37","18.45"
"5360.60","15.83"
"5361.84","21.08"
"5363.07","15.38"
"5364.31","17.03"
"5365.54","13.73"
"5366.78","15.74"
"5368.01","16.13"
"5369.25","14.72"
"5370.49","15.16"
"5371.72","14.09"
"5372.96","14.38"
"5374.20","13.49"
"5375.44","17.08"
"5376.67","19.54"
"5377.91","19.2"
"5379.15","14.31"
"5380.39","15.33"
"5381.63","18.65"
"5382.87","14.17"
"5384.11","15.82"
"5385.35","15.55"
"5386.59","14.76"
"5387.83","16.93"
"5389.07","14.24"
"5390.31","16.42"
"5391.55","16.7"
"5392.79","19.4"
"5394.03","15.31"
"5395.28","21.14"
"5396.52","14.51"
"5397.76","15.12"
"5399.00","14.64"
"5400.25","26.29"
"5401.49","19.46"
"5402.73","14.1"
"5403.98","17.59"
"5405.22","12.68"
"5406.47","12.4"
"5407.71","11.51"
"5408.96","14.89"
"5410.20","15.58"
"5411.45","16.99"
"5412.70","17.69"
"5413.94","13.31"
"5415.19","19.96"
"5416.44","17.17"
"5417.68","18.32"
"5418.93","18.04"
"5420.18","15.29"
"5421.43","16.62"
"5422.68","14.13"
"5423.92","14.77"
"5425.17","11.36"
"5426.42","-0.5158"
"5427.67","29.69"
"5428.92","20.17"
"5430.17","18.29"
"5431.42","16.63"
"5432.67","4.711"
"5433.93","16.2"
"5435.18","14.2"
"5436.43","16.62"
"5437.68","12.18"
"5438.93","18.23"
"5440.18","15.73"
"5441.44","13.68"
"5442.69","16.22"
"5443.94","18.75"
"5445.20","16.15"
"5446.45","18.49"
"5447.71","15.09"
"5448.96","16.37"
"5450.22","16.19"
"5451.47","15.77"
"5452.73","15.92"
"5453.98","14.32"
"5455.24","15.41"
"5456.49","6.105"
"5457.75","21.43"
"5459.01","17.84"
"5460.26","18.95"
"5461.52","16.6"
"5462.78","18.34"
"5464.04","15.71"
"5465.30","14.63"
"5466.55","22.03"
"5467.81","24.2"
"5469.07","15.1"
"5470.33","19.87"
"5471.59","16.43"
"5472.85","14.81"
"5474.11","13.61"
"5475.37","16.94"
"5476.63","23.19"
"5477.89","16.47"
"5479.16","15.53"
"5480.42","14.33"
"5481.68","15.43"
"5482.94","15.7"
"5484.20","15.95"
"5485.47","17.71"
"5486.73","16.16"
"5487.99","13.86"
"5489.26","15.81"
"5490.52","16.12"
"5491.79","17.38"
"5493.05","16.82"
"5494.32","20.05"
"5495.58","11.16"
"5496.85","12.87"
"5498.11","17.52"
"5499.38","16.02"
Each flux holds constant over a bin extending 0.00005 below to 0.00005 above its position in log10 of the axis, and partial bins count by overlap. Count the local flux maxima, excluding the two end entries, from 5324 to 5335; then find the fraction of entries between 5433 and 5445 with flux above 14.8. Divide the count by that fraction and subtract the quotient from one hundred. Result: 95.5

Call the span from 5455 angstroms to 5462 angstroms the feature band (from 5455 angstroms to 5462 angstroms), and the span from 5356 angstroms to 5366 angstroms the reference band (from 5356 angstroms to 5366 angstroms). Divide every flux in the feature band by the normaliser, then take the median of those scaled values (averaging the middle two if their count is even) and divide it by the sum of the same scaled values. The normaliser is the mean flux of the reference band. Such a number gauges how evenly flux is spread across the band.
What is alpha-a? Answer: 0.18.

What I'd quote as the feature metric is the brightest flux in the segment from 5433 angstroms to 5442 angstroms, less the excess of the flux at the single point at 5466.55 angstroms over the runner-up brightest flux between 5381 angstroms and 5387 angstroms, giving 12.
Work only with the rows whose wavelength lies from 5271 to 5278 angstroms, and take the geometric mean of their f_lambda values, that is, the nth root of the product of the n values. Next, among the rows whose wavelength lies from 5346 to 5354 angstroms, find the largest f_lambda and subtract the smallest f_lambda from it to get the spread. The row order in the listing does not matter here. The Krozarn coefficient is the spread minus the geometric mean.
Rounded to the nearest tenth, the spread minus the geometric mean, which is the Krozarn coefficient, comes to -10.0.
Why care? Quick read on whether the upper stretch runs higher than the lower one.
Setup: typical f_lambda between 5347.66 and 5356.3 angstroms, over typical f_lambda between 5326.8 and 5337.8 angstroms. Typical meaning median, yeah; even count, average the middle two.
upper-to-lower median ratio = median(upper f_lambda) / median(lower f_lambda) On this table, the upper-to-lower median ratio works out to 1.11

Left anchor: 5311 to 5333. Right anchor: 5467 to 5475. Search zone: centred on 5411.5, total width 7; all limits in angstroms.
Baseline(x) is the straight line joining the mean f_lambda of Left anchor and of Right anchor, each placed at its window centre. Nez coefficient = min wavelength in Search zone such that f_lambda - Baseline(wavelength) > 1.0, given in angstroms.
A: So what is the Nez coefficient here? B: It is 5412.70 angstroms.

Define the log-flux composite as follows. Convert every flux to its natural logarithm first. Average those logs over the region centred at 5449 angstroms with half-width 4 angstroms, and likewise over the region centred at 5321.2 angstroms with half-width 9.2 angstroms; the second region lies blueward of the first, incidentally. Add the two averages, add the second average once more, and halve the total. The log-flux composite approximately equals 4.10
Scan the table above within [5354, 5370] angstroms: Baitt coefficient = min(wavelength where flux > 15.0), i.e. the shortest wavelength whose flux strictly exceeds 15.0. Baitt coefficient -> 5354.44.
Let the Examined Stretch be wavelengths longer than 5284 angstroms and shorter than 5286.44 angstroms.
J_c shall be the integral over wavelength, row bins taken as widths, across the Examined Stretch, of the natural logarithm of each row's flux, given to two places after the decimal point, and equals 6.51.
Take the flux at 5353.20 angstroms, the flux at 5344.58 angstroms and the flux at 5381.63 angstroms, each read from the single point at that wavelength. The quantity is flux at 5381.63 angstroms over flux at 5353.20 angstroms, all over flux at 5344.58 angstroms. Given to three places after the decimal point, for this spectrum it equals 0.083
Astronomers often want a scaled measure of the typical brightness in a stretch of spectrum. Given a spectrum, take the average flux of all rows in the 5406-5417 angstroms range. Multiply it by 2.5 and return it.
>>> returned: 38.8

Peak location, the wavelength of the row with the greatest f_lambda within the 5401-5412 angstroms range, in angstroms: 5401.49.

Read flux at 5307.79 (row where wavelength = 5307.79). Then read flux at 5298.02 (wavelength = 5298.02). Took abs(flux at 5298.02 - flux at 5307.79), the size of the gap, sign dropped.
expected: 1.7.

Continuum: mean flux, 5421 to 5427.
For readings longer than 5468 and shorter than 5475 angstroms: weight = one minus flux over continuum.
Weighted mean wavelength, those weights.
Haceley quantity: 5471.2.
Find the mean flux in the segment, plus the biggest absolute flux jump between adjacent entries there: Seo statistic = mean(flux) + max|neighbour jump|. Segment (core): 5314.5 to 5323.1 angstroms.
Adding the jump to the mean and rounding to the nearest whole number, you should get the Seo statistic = 19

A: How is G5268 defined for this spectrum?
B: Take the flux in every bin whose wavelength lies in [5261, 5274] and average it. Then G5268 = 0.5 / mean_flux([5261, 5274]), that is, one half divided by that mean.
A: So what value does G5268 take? 0.037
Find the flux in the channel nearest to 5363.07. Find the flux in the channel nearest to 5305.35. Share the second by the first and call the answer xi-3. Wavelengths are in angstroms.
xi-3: 1.18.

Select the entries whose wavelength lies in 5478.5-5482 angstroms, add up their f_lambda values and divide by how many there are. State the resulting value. 15.1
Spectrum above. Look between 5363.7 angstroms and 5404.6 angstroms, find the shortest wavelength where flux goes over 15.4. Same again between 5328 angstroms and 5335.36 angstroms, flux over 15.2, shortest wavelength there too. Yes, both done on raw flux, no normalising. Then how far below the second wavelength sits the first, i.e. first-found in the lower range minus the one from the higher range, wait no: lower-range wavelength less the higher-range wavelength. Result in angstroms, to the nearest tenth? -35.7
